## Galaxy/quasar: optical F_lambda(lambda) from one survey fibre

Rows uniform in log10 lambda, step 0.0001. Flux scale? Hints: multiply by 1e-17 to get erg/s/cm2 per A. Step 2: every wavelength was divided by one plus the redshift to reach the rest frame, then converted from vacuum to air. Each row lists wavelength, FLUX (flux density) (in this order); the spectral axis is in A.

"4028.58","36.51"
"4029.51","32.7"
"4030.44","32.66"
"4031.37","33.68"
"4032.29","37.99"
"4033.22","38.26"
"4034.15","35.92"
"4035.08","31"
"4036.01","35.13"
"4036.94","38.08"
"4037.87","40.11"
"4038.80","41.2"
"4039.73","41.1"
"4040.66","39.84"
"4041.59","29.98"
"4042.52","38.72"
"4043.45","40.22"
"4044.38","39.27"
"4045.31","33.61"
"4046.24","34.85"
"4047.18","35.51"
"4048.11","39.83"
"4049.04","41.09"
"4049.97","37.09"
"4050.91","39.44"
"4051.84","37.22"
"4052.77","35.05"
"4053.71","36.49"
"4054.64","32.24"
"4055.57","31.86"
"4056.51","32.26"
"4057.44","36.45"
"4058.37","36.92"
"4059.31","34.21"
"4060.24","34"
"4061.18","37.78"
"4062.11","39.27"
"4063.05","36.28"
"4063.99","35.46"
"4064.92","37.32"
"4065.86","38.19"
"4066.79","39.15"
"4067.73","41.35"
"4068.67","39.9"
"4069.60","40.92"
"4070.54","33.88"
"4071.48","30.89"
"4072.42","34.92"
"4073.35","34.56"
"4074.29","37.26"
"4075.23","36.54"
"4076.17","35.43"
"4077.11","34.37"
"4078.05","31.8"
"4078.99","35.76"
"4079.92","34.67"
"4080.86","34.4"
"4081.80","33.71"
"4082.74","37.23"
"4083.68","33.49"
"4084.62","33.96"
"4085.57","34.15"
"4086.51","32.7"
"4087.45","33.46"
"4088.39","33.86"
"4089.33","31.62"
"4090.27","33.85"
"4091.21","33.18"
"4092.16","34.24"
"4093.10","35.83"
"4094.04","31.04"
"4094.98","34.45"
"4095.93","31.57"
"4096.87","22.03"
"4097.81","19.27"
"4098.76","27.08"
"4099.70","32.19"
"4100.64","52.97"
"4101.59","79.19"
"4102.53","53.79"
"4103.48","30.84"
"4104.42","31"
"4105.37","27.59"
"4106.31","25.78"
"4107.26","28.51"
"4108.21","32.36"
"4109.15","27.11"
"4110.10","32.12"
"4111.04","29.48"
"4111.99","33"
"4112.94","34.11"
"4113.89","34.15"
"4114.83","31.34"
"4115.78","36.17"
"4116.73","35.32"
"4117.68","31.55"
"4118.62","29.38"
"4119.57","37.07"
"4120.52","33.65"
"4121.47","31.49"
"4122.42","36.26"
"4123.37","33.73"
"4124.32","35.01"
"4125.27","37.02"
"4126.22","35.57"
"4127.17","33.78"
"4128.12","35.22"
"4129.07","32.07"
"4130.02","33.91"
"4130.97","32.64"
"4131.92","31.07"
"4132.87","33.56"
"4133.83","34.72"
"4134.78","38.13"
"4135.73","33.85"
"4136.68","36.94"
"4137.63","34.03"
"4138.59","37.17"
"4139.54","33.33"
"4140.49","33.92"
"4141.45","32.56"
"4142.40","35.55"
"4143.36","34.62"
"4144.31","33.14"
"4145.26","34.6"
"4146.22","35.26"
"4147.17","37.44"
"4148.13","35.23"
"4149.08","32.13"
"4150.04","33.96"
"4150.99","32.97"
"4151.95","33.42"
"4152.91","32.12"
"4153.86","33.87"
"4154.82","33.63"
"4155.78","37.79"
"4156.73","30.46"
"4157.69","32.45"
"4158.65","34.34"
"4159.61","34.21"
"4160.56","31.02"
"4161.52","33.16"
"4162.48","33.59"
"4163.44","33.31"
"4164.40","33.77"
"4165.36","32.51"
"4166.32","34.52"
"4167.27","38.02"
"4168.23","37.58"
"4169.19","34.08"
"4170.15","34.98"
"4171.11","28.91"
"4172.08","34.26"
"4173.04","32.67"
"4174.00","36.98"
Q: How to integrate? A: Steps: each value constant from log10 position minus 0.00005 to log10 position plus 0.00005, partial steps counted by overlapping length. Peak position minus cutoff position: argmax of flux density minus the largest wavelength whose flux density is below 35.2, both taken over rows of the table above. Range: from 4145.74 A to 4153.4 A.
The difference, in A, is -5.7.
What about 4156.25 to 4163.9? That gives -4.8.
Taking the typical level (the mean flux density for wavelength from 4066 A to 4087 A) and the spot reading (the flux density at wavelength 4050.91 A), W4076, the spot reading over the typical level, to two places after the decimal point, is 1.11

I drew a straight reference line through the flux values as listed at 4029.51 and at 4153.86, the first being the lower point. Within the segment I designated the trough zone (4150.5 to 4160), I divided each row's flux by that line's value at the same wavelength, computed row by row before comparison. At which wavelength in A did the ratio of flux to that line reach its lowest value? 4156.73 A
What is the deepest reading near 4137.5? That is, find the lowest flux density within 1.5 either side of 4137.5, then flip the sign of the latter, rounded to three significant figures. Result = -34.0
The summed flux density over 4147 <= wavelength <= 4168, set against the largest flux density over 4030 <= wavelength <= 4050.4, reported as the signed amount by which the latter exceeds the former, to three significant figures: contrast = -703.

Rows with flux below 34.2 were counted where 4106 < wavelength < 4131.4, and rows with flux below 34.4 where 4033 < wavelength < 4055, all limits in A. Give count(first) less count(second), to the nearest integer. 15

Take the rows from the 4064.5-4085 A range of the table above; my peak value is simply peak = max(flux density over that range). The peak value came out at 41.35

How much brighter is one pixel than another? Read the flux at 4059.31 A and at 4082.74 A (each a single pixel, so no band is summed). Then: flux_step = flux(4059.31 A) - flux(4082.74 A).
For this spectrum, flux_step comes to -3.0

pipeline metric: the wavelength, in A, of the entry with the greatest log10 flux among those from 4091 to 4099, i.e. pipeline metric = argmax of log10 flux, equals 4093.10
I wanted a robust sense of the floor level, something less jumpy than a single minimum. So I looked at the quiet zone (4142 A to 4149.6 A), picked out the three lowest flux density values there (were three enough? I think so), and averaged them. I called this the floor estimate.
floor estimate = 33.29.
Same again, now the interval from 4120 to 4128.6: 32.96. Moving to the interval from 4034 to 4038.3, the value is 34.02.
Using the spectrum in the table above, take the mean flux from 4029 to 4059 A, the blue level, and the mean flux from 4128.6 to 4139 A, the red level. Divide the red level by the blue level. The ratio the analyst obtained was 0.943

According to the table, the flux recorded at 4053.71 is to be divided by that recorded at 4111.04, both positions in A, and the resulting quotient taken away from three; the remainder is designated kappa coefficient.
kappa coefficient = 1.76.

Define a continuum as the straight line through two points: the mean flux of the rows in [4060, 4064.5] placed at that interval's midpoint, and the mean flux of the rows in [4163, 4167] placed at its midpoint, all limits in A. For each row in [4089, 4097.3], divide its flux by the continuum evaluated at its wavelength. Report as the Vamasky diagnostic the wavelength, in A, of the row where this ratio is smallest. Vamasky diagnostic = 4096.87 A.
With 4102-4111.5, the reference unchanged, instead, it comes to 4106.31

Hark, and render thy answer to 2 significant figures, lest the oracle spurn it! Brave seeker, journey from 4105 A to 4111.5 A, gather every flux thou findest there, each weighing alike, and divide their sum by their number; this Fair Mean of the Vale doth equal 29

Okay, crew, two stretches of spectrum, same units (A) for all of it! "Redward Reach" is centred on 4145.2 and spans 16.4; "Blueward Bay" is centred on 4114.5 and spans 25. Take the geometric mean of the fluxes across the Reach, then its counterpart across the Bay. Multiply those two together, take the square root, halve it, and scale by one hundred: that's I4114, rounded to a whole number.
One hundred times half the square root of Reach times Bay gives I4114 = 1676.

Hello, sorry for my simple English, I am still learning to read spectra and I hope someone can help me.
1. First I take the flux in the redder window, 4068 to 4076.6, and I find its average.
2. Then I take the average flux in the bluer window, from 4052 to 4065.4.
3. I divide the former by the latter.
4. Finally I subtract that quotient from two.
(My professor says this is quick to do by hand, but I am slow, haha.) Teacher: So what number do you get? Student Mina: 0.98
